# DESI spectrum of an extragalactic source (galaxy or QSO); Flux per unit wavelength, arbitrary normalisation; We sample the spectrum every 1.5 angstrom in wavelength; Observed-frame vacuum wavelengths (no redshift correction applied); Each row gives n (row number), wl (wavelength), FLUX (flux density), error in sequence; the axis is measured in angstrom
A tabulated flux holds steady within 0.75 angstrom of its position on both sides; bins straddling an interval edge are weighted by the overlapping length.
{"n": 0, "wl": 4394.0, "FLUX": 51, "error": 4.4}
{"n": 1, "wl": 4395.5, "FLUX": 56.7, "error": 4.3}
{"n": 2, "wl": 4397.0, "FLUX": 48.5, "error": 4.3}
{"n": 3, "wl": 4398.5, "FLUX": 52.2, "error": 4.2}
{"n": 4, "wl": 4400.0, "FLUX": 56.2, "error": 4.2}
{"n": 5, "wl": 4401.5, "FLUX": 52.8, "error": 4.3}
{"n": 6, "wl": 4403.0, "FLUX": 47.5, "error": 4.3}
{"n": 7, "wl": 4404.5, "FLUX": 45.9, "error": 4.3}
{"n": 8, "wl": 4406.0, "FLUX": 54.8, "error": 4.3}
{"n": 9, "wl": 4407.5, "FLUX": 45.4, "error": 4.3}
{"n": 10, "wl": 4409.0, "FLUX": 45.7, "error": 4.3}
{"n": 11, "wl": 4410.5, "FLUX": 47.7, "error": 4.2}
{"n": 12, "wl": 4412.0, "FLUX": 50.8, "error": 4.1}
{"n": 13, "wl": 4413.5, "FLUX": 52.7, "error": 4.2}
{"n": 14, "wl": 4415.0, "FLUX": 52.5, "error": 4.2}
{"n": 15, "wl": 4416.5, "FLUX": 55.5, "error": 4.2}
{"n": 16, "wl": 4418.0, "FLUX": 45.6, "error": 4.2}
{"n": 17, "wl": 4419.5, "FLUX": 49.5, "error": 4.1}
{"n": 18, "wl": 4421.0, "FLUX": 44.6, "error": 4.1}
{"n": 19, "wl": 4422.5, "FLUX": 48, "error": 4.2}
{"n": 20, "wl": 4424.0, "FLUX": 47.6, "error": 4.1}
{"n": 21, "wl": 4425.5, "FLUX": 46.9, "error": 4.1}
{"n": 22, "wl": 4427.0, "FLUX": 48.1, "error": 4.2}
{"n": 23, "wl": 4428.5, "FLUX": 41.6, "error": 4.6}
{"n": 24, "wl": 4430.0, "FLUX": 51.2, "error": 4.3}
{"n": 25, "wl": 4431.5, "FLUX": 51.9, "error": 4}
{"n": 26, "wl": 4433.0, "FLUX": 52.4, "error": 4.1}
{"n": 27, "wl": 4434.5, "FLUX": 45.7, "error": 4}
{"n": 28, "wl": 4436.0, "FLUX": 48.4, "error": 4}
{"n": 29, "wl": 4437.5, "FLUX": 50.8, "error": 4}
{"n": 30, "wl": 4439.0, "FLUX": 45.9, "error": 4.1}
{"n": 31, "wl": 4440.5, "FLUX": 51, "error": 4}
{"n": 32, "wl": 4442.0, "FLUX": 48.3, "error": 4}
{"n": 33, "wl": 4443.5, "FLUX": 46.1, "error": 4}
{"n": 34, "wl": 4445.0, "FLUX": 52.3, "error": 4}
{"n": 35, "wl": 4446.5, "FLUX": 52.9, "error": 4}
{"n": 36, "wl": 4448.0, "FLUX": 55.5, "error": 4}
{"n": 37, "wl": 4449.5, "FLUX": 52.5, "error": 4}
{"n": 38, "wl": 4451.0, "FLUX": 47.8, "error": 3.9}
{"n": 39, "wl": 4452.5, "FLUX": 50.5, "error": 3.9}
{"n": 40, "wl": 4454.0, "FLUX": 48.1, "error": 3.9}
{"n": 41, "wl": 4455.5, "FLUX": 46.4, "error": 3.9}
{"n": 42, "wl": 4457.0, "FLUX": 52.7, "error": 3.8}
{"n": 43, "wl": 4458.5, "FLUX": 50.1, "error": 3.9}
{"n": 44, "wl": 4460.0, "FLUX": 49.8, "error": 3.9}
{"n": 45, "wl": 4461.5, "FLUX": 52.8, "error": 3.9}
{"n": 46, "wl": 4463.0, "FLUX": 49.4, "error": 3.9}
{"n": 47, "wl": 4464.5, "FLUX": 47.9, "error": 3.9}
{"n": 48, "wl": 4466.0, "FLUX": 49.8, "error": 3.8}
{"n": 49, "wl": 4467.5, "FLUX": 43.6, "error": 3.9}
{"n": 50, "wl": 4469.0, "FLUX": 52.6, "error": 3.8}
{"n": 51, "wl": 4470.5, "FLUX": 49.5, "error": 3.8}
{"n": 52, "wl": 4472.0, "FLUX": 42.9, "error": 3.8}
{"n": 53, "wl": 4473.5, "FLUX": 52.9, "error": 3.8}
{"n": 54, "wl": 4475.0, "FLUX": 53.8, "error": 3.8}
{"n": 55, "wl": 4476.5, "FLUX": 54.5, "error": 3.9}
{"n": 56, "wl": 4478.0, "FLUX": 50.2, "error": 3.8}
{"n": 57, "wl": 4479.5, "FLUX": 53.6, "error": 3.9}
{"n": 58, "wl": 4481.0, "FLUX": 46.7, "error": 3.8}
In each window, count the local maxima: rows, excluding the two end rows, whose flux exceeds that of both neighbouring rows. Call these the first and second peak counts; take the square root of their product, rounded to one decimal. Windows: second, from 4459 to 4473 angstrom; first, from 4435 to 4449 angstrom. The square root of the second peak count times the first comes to 2.4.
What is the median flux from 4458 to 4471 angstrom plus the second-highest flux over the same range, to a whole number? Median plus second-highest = 102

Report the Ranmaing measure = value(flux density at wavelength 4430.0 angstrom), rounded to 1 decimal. 51.2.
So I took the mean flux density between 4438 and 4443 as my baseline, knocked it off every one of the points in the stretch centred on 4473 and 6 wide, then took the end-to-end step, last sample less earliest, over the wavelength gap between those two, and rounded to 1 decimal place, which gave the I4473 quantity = 1.0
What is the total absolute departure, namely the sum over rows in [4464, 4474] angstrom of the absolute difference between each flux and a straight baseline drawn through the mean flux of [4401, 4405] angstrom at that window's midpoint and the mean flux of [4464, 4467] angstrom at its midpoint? 22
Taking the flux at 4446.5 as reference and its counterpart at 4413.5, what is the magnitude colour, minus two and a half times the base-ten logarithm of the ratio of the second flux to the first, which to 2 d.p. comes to 0.00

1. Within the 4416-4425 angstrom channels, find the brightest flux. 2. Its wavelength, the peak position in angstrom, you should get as 4416.5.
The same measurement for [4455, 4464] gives 4461.5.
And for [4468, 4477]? 4476.5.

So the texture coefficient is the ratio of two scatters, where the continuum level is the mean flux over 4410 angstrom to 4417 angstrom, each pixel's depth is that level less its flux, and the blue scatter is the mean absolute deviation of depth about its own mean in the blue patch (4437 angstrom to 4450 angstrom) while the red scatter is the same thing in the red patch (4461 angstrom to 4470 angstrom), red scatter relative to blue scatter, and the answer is 0.94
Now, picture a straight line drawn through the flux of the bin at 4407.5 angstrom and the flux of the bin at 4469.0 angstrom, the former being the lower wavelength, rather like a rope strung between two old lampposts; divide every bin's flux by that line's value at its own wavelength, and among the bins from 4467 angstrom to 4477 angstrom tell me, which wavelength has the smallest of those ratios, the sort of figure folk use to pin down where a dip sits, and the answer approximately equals 4472.0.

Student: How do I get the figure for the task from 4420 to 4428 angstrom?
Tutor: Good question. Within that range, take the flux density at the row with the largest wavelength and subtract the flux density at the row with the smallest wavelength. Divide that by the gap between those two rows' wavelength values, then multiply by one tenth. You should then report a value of 0.06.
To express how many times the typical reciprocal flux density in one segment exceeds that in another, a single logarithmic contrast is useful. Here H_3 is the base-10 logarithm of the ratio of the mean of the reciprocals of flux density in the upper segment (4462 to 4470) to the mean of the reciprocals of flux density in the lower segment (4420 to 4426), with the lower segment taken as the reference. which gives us -0.016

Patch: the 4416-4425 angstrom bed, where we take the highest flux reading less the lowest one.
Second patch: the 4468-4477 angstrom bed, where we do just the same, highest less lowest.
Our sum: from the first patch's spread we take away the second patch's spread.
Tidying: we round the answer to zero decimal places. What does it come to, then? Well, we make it -1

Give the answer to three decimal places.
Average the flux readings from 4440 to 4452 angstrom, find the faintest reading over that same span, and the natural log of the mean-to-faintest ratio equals 0.097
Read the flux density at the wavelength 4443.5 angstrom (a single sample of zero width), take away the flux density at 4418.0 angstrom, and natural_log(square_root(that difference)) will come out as -0.3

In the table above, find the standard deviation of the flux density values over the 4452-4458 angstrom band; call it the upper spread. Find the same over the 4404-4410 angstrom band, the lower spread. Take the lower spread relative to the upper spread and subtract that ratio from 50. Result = 48.3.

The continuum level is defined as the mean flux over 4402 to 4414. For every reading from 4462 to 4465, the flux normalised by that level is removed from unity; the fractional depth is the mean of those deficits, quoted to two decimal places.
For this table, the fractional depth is 0.00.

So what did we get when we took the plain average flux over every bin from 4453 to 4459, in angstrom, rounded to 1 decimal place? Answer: 49.3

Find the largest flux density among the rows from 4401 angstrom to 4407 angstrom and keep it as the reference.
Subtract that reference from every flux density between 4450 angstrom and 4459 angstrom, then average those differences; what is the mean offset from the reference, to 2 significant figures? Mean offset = -5.5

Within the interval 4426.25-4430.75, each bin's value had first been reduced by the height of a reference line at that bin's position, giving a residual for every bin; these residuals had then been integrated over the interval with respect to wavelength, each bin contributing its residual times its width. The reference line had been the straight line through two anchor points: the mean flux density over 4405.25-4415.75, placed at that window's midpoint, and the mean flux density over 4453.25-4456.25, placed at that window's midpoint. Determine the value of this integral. -8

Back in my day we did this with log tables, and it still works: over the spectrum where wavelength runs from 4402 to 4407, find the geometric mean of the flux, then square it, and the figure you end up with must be 2426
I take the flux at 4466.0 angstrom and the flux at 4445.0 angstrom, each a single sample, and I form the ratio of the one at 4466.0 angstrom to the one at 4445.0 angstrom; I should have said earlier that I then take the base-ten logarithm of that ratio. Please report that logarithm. -0.02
